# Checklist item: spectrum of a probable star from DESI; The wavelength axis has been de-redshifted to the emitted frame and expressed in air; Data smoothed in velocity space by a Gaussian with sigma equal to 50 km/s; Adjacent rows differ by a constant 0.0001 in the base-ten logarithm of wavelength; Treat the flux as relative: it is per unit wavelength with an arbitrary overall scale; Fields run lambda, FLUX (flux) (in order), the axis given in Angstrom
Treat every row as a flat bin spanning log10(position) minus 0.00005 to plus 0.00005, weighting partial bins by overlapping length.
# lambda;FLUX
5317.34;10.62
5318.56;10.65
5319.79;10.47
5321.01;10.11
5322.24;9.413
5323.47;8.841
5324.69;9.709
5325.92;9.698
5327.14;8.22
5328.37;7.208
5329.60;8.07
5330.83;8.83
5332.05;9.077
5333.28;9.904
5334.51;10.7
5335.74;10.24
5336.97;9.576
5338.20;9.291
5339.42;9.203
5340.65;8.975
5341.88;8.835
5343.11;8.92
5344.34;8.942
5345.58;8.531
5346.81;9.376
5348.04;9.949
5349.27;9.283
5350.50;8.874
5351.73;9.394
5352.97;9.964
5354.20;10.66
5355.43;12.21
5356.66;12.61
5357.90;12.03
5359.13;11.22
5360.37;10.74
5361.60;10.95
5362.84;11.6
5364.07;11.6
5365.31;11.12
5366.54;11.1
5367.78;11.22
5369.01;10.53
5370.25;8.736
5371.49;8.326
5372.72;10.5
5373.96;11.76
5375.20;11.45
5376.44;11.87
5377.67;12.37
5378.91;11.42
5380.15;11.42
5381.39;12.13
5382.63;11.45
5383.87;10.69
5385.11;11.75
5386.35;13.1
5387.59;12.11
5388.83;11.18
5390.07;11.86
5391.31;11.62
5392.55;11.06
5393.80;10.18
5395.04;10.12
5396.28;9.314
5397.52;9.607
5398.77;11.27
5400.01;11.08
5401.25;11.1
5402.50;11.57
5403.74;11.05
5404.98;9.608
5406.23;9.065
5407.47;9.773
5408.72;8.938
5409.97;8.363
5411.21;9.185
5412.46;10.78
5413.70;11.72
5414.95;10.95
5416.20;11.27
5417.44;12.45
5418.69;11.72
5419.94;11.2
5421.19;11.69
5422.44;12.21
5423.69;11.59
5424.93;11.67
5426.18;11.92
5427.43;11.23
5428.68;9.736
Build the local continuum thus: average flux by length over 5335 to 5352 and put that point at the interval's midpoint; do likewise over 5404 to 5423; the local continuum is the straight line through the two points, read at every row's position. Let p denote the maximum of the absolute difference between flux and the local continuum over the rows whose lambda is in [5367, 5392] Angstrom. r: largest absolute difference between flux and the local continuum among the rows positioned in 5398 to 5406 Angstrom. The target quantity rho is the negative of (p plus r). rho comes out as -4.2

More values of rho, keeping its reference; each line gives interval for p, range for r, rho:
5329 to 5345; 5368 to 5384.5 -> -4.1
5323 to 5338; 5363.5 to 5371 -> -3.7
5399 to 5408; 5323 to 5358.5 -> -4.5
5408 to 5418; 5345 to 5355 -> -3.4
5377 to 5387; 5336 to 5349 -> -3.8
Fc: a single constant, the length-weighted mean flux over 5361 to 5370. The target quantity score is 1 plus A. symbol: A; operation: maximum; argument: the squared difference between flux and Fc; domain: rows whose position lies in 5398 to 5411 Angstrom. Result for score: 8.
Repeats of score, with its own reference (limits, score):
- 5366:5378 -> 8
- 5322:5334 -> 16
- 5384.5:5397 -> 5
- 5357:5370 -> 2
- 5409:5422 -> 8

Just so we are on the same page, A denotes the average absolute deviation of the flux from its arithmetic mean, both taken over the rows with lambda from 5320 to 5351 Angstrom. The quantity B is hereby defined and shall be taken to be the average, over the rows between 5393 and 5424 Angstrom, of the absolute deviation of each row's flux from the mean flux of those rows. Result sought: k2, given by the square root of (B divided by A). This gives 1.32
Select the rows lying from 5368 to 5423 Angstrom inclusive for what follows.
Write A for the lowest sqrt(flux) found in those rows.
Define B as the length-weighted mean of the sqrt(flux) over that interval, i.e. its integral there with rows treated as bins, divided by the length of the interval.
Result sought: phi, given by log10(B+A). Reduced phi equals 0.791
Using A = 2.89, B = 3.30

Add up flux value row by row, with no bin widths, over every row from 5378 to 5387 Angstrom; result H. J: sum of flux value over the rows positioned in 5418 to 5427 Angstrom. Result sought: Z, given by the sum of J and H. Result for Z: 164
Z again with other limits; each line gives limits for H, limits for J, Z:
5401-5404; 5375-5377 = 57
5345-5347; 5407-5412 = 54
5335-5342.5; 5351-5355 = 86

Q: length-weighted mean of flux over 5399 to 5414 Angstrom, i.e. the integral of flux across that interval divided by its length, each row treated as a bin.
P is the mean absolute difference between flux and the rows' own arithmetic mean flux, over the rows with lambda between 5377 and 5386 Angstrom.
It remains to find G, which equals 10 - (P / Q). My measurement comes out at 9.96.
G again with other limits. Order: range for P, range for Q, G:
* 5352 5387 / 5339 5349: 9.92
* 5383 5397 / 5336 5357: 9.91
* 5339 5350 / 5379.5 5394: 9.97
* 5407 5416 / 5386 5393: 9.91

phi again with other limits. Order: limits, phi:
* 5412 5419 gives 0.824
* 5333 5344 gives 0.782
